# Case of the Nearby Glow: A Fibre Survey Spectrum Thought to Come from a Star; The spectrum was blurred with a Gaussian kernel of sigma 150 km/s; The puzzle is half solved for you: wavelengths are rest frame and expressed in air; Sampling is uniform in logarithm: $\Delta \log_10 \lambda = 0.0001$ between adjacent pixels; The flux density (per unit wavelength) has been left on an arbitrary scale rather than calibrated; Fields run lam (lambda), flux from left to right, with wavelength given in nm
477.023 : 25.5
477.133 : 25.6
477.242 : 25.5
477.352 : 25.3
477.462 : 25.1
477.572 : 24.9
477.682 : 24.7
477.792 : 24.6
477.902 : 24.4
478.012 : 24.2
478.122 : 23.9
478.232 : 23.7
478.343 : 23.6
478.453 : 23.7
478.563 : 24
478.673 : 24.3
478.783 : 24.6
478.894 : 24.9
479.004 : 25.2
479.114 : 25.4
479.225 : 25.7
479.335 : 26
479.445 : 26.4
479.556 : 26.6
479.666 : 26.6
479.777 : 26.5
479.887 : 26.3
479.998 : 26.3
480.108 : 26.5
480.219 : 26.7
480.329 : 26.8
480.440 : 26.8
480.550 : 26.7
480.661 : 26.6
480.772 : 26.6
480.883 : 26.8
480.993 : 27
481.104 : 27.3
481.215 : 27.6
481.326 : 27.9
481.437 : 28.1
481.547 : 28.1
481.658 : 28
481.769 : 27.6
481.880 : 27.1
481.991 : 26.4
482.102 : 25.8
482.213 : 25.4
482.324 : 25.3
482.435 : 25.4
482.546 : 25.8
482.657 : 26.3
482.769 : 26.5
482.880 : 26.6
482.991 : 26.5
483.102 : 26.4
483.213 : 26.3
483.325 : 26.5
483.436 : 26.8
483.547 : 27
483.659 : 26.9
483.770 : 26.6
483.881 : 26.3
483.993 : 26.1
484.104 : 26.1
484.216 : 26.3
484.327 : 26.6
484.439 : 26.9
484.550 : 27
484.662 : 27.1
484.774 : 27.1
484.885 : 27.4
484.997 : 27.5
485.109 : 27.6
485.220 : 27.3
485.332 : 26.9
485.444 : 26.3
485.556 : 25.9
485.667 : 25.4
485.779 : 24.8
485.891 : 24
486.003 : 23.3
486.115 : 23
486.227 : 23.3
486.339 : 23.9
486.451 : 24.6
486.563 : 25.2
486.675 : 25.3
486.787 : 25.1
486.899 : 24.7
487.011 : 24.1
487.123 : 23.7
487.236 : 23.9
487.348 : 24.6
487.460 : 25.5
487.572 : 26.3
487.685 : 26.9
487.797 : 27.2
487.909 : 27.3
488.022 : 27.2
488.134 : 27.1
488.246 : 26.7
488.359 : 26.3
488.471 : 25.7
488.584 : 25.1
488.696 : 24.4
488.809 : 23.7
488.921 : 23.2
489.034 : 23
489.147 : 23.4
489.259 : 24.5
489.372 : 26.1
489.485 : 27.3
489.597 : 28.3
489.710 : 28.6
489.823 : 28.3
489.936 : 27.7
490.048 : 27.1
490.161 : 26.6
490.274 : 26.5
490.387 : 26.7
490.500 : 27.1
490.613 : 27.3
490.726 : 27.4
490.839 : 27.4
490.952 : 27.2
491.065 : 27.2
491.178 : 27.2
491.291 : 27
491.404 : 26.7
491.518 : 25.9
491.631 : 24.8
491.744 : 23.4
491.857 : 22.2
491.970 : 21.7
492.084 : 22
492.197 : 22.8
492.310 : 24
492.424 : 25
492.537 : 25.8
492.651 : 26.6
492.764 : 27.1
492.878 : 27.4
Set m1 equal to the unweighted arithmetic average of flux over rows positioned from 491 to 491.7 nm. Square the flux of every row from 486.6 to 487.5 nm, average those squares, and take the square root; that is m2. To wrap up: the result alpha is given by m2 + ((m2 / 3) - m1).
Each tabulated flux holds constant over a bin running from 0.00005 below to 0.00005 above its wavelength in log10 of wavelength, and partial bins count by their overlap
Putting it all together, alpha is 6.4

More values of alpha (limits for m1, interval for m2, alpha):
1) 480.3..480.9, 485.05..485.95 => 8.0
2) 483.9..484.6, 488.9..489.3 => 4.9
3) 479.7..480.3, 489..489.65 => 7.6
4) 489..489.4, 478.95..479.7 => 10.4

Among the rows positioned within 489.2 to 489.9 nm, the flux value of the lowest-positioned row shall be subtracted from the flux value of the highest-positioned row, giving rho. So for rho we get 3.8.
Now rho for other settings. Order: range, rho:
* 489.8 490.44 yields -1.6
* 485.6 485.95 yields -1.4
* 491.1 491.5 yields -0.5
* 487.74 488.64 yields -2.1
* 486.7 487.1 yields -1.0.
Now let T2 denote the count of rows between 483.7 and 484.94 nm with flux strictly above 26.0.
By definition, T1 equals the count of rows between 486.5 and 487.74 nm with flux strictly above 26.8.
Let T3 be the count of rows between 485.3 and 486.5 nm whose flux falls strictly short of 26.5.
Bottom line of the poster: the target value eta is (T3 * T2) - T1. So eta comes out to 109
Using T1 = 1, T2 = 11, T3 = 10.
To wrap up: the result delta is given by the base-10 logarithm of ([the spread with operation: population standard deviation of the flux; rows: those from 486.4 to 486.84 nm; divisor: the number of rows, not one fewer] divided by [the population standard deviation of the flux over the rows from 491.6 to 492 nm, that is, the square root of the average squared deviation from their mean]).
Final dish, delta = -0.6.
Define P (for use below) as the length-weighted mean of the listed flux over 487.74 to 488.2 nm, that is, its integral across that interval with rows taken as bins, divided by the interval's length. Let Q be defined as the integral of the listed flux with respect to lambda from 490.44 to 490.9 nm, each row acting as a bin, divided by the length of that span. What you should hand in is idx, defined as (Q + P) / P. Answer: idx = 2.00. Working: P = 27.2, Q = 27.3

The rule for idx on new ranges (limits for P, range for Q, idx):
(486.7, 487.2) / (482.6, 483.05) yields 2.08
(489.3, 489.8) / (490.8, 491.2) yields 1.99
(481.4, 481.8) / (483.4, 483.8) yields 1.96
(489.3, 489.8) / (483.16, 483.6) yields 1.97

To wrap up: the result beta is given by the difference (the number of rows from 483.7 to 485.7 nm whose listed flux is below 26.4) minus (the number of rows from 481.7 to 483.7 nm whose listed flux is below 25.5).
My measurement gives 4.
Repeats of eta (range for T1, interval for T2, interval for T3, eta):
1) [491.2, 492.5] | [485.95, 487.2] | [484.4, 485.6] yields -1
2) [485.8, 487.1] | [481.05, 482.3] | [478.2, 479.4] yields 99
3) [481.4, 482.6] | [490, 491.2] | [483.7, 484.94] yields 39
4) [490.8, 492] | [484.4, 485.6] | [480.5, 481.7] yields -5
